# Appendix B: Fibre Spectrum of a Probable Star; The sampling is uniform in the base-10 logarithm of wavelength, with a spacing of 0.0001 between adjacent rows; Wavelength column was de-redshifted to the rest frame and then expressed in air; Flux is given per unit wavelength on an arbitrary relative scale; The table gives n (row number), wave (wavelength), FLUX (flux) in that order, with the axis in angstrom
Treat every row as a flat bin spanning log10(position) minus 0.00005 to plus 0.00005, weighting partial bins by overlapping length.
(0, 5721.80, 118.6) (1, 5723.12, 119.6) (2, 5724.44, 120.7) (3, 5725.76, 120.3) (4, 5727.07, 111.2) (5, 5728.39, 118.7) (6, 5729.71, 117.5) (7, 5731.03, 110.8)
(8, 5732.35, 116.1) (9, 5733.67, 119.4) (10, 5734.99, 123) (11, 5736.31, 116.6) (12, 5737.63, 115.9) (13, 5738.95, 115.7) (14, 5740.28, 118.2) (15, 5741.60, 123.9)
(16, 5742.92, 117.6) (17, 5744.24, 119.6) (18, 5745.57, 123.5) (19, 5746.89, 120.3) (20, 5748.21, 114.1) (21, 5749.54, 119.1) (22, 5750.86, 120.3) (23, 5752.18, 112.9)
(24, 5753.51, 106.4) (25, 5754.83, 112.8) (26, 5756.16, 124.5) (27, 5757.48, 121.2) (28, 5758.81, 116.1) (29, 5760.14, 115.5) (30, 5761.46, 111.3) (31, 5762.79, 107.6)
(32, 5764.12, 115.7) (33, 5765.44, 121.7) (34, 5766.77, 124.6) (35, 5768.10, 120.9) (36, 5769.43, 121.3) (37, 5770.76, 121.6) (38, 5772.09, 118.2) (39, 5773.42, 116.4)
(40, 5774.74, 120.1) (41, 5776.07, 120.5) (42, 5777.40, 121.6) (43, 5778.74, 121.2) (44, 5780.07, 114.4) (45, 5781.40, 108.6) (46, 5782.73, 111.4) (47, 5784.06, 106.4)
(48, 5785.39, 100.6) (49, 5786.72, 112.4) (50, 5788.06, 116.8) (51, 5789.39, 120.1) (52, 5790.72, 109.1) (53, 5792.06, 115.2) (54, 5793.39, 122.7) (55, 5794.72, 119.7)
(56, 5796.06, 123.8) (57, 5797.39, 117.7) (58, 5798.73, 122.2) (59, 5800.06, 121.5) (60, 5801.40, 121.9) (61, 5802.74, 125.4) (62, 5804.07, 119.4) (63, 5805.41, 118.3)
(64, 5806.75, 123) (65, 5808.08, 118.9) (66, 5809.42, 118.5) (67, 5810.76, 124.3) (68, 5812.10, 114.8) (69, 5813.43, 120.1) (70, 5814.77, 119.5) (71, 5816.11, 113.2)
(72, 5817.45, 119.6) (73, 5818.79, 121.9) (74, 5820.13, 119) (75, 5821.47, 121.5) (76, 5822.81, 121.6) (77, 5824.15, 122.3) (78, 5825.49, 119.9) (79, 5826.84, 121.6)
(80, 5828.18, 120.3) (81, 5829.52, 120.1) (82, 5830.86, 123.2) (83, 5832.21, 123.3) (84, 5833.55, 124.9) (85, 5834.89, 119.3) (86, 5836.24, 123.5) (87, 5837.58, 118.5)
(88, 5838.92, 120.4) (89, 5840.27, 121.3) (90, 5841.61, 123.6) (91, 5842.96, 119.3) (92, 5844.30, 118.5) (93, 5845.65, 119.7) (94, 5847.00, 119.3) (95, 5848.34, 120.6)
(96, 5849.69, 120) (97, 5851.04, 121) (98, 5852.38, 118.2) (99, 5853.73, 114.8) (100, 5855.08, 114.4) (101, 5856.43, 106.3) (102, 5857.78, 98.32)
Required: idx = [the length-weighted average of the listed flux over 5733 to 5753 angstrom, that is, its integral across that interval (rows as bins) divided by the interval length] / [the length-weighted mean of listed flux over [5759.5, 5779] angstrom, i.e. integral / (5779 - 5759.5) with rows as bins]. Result 1.00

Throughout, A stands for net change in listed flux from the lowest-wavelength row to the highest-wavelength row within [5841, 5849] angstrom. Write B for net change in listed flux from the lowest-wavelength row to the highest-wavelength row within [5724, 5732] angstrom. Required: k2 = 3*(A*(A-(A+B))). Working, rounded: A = -3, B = -9.9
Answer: -89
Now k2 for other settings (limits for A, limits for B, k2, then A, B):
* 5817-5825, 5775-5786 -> 161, 3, -19.9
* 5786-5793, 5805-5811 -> -50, 3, 6.0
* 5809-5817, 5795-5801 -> -37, -5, -2.3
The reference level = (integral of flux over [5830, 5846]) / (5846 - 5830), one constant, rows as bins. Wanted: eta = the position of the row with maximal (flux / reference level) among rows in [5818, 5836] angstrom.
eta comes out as 5833.55 angstrom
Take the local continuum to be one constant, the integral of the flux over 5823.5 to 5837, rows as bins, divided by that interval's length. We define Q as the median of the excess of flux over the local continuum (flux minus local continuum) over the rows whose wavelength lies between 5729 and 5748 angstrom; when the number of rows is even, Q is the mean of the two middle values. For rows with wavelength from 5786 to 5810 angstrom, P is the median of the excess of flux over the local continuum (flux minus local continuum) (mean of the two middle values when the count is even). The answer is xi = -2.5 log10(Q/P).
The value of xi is -0.6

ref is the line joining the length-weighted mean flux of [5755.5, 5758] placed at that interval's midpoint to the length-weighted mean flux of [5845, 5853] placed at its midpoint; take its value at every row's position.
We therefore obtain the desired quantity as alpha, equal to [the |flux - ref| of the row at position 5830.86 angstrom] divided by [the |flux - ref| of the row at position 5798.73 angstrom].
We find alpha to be 5.3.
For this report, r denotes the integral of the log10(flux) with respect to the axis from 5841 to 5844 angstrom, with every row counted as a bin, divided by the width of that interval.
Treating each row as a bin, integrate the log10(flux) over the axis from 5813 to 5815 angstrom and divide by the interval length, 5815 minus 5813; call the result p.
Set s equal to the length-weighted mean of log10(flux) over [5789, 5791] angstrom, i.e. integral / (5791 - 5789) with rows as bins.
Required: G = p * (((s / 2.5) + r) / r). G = 2.90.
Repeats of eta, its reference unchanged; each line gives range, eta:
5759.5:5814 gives 5802.74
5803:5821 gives 5810.76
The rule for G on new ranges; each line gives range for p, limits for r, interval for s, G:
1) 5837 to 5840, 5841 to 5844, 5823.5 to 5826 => 2.91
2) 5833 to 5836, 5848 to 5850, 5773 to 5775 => 2.92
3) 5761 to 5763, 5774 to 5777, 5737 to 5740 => 2.84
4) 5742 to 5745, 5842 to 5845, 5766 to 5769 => 2.91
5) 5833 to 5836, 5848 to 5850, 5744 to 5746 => 2.92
